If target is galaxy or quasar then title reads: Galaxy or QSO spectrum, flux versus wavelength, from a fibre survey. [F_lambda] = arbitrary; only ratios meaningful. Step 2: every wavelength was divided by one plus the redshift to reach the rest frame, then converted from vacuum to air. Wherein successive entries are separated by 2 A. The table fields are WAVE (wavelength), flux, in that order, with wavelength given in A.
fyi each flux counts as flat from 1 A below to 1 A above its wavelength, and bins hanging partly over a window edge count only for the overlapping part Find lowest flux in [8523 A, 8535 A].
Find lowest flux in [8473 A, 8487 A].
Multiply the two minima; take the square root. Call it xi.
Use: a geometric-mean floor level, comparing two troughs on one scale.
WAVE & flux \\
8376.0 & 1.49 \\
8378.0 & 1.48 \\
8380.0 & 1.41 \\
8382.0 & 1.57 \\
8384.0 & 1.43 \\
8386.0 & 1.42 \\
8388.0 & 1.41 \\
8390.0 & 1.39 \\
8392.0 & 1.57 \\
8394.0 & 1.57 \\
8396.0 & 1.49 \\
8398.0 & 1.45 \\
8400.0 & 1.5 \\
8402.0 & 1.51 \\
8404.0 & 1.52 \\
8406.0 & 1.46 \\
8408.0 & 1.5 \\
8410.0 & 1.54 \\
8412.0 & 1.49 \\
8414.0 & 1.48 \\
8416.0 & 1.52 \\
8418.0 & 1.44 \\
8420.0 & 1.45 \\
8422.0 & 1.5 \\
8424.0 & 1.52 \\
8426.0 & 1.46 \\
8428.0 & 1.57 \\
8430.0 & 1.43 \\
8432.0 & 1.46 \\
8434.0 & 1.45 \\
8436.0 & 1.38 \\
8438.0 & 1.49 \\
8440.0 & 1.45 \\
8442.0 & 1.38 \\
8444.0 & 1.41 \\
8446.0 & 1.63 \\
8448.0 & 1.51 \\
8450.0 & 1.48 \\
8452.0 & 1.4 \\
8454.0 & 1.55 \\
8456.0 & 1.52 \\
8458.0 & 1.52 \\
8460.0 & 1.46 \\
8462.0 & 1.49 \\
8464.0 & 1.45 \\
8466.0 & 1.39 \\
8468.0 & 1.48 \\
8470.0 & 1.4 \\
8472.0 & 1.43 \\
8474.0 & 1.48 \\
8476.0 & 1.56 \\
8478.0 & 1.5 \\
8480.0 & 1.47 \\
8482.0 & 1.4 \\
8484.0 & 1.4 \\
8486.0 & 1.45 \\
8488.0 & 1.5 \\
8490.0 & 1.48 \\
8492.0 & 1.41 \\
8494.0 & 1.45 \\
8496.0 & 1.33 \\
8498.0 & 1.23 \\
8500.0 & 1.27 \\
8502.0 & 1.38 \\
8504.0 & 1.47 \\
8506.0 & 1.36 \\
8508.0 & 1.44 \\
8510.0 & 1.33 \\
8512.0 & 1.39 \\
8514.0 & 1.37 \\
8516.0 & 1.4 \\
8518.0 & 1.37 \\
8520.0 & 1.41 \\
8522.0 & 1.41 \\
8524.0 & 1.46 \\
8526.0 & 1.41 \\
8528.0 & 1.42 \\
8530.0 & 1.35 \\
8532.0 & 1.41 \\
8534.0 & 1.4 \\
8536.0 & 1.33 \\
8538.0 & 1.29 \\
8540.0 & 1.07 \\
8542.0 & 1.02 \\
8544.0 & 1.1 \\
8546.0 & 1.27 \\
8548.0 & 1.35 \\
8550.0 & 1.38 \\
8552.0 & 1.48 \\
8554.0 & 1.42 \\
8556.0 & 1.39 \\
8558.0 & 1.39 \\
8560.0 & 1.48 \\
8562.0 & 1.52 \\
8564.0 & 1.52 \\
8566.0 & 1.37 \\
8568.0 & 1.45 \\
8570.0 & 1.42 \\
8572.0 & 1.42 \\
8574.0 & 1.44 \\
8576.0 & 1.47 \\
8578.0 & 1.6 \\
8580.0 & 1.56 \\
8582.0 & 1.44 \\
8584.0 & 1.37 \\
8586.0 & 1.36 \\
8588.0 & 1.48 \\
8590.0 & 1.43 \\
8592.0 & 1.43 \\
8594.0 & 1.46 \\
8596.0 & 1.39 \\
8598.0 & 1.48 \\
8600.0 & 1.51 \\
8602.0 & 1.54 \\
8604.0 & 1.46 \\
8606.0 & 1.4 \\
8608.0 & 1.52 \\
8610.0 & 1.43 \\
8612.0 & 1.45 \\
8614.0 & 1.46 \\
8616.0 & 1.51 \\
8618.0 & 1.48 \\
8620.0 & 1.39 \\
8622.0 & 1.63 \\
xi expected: 1.37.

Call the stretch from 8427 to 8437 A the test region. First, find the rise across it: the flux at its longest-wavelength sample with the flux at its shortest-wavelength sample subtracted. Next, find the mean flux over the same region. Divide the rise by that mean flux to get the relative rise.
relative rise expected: -0.13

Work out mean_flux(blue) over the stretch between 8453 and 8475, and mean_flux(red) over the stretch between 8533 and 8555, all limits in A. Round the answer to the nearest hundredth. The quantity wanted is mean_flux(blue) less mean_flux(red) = 0.19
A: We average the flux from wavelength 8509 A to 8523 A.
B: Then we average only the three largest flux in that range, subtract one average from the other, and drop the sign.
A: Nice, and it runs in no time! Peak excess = 0.02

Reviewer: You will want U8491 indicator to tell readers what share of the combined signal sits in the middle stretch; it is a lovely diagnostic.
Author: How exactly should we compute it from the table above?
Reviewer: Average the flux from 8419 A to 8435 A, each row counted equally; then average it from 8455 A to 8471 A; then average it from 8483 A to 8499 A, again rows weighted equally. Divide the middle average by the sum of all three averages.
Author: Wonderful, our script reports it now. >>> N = 0.336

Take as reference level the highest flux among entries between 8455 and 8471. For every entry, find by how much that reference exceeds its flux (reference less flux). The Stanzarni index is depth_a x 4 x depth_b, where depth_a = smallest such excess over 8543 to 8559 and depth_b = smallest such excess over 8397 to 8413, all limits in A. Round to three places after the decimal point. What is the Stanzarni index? -0.003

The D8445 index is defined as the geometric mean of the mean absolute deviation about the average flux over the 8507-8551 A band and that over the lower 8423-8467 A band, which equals 0.065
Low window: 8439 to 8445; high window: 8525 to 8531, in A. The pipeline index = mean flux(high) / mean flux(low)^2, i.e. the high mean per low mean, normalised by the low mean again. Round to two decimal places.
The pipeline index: 0.70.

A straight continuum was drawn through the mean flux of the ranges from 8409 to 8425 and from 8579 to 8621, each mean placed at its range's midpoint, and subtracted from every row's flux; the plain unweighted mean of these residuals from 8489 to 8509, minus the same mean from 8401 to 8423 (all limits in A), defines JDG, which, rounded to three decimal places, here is -0.092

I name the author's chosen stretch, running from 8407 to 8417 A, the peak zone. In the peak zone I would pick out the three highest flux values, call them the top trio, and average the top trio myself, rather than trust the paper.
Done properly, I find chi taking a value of 1.52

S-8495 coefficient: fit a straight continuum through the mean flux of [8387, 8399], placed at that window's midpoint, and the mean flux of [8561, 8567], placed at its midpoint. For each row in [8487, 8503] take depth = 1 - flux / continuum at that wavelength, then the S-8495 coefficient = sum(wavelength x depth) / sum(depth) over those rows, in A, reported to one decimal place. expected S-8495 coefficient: 8498.4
